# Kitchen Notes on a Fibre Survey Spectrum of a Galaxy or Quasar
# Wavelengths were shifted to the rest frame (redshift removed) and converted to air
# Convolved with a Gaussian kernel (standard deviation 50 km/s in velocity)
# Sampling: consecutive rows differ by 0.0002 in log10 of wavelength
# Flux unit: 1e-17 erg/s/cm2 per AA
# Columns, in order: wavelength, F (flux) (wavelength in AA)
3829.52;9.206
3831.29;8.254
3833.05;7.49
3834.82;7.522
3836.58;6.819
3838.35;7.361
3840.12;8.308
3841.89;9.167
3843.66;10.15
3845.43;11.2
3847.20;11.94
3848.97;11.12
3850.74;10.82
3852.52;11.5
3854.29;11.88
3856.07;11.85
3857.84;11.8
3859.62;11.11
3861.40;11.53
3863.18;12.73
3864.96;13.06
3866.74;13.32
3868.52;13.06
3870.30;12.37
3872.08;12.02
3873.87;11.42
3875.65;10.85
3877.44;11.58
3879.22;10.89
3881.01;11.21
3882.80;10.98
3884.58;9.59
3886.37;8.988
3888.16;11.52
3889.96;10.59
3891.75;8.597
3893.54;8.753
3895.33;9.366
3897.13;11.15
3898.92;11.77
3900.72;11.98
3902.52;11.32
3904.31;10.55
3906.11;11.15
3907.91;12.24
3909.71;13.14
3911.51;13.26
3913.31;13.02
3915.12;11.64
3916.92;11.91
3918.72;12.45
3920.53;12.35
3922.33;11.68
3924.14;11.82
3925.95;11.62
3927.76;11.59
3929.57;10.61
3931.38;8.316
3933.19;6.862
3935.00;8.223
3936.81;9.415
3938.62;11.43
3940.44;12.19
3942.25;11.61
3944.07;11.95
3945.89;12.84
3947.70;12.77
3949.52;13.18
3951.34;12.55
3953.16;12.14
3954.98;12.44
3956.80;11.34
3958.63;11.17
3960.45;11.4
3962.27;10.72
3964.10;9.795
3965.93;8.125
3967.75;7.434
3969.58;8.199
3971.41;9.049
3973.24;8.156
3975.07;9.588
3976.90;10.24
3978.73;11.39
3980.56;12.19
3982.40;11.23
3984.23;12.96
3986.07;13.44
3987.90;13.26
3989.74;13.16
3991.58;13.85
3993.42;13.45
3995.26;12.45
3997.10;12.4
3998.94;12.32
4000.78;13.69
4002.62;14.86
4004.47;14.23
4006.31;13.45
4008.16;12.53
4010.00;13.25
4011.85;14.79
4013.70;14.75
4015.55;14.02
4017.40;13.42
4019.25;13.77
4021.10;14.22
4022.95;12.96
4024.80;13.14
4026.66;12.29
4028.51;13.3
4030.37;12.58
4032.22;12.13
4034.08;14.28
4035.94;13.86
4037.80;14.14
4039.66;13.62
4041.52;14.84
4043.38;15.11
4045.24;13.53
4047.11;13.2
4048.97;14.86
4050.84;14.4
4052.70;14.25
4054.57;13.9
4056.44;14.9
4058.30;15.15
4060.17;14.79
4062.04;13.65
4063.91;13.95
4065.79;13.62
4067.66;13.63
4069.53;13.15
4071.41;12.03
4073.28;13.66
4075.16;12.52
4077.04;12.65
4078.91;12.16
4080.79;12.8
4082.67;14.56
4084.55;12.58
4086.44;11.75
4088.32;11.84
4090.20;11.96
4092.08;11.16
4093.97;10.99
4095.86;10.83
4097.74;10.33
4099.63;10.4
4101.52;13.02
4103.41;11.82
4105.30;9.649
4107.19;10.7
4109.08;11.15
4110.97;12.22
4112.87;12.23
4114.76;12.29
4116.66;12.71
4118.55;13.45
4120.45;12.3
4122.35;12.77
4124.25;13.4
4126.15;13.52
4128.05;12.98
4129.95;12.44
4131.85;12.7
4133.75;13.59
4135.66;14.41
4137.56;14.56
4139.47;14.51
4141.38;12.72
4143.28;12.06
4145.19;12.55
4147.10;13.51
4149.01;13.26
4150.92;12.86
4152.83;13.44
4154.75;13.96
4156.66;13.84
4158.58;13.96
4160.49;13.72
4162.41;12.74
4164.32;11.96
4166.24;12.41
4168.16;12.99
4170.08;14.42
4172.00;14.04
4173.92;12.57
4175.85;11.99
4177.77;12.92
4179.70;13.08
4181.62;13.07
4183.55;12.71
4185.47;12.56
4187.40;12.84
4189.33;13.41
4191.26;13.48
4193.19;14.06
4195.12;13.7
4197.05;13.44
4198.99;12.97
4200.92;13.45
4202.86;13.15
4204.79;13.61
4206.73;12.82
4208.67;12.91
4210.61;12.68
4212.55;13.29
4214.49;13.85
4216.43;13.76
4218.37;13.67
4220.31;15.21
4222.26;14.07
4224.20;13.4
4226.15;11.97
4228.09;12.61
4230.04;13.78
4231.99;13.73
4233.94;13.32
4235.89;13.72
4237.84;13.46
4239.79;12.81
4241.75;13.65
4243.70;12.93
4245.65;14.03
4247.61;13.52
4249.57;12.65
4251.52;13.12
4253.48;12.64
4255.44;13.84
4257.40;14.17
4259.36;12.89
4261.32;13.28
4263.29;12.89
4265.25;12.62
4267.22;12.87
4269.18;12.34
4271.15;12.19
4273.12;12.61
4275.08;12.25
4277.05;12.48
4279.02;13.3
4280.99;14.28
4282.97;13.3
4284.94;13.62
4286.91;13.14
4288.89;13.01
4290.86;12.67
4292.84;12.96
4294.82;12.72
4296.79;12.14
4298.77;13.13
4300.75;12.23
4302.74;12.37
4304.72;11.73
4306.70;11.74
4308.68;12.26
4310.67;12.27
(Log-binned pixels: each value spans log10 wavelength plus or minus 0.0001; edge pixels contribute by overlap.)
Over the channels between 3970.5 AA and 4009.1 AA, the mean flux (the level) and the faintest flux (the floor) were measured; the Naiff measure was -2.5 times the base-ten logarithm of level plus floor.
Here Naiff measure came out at -3.28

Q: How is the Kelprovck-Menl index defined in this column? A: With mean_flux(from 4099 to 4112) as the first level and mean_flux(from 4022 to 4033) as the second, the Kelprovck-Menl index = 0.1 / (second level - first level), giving 0.07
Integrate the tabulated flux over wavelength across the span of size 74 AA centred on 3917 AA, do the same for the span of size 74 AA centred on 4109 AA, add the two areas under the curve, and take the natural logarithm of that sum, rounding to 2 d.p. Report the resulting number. 7.46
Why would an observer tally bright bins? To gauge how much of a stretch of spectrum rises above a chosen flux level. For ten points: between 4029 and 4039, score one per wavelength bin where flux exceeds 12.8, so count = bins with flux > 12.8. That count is 3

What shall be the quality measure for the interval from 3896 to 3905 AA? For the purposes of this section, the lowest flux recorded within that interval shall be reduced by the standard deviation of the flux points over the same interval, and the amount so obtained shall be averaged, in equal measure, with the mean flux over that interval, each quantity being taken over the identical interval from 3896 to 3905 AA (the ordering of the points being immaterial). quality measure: 10.7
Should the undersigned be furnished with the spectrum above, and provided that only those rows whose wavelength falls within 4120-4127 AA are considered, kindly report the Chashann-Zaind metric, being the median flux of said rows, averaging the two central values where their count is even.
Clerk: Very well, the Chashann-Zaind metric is 13.1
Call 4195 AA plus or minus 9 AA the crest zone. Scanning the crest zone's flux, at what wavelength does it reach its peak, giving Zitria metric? 4193.19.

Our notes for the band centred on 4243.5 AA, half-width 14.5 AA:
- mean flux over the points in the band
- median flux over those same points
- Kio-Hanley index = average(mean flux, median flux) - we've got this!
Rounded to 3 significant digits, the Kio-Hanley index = 13.5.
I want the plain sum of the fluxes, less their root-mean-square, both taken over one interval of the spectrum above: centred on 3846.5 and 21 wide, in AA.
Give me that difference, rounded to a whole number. 112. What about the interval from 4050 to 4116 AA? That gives 428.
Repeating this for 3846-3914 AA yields 423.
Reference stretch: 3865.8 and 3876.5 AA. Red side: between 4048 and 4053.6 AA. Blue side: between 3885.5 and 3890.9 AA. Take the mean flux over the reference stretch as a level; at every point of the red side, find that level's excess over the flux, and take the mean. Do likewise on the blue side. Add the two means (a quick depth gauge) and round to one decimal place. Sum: -0.5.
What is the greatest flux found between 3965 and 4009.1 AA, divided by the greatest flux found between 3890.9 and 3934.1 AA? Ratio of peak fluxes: 1.121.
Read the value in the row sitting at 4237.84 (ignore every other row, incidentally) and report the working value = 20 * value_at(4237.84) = 269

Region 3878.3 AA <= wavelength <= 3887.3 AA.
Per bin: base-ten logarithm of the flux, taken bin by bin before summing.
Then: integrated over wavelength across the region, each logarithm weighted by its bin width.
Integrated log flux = 9.1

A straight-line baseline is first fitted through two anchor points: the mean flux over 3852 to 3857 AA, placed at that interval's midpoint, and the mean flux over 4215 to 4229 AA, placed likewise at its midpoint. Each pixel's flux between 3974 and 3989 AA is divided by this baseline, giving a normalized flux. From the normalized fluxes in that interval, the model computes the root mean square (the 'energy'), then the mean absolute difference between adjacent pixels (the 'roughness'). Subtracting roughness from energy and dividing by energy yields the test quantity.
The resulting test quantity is 0.929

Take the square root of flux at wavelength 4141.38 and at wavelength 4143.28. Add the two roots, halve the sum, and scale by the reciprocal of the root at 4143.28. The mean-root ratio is 1.01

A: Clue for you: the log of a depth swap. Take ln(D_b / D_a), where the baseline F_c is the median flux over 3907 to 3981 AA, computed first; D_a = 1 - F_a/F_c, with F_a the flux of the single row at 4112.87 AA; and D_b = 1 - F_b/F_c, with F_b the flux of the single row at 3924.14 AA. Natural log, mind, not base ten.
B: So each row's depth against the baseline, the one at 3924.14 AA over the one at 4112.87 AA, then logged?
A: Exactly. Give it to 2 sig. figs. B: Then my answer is -1.1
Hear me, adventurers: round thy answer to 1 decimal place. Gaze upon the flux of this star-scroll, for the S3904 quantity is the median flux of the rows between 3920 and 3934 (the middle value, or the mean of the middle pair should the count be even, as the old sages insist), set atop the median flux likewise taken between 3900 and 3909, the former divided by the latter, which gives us 1.0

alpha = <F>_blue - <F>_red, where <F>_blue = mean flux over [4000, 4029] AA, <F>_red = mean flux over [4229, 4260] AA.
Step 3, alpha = 0.28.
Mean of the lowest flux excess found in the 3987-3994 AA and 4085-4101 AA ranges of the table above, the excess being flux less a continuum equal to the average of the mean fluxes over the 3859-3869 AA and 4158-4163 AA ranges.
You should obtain -1.2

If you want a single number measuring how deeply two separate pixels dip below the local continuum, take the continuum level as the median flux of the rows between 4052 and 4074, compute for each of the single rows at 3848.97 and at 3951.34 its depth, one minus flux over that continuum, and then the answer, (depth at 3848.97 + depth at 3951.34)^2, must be 0.080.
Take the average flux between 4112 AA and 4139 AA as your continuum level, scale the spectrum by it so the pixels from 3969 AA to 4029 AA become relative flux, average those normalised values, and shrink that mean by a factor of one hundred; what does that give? 0.0096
